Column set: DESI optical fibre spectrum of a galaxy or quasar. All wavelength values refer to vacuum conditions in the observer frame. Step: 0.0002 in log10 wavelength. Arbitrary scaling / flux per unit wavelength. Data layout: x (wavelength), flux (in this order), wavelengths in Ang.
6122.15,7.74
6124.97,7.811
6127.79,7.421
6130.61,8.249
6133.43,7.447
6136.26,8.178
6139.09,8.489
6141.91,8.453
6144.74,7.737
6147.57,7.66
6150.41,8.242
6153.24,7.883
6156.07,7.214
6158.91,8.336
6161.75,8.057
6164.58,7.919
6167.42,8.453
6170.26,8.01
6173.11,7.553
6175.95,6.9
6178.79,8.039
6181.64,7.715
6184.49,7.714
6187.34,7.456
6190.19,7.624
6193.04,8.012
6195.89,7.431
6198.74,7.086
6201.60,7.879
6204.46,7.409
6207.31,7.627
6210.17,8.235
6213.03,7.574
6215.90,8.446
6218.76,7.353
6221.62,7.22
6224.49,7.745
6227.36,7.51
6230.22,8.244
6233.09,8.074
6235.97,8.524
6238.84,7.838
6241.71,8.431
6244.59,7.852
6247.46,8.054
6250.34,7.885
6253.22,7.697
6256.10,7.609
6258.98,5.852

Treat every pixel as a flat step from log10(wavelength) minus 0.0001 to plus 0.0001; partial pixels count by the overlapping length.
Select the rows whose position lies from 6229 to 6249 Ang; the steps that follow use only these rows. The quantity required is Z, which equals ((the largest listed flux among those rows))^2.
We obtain 72.7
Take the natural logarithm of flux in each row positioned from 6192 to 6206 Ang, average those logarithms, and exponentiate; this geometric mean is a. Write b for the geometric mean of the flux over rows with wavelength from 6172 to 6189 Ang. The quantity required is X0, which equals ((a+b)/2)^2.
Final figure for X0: 57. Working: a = 7.56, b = 7.6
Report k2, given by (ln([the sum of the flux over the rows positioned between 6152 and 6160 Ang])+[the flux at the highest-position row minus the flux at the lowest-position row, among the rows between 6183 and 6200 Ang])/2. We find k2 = 1.26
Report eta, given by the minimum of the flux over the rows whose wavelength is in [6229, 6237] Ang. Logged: 8.074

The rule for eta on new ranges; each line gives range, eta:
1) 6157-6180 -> 6.9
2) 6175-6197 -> 6.9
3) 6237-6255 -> 7.697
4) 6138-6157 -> 7.214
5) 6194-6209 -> 7.086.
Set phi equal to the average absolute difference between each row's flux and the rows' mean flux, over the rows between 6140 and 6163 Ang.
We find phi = 0.324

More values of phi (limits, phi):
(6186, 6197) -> 0.191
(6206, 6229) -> 0.321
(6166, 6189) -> 0.328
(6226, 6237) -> 0.296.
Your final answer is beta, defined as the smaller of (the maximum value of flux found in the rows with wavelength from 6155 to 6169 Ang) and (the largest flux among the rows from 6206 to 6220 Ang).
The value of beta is 8.45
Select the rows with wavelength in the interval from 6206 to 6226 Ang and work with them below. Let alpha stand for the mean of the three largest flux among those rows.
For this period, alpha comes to 8.14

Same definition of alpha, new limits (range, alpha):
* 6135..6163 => 8.43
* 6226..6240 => 8.28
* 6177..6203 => 7.98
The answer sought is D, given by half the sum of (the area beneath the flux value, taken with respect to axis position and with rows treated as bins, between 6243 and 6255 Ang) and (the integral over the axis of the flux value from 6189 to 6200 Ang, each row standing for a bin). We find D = 89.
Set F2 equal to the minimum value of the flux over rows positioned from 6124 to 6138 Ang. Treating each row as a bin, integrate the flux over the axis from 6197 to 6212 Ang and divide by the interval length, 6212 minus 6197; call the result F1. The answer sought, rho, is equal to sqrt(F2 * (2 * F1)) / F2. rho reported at 1.44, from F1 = 7.64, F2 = 7.421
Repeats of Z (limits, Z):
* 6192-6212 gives 67.8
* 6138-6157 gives 72.1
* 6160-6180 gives 71.5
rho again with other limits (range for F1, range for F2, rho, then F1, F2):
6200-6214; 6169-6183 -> 1.50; 7.74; 6.9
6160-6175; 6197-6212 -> 1.50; 7.97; 7.086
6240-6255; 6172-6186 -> 1.52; 7.97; 6.9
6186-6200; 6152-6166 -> 1.45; 7.53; 7.214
